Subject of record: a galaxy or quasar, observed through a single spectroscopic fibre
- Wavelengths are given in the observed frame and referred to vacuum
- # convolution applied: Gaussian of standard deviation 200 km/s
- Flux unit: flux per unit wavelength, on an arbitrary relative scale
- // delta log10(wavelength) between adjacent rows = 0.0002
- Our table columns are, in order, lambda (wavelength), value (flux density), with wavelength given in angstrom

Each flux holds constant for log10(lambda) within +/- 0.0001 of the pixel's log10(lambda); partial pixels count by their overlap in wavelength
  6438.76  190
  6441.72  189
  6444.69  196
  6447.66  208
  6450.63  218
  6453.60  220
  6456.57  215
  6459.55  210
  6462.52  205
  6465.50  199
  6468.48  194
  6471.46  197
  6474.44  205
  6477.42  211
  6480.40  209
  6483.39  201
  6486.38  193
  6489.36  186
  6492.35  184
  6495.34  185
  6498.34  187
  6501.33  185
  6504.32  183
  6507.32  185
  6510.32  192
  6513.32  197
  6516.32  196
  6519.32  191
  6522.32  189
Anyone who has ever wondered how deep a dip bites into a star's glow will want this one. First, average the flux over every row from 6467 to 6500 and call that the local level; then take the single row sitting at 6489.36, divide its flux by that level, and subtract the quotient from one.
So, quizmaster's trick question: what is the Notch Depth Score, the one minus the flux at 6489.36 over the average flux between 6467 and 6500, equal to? 0.05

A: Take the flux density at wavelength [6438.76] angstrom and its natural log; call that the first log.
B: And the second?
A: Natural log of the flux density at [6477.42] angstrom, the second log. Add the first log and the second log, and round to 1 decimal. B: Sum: 10.6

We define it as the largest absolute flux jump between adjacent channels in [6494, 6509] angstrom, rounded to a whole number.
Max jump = 2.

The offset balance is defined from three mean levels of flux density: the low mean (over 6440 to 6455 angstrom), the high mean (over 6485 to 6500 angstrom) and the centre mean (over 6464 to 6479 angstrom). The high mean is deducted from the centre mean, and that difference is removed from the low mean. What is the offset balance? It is 192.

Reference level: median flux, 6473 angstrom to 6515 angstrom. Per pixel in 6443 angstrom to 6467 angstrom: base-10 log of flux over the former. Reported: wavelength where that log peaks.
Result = 6453.60 angstrom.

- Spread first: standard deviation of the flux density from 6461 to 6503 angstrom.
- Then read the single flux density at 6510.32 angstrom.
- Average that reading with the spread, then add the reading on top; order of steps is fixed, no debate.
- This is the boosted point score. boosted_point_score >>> 293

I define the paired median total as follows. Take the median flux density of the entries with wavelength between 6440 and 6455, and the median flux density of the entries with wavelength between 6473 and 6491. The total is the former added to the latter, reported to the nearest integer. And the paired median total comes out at 411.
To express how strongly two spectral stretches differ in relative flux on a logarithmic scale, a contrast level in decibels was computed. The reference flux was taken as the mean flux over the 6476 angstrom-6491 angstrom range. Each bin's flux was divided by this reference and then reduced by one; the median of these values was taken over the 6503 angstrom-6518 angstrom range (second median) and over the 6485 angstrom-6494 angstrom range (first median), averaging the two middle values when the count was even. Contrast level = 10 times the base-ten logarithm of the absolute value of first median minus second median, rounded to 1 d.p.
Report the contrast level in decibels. -15.2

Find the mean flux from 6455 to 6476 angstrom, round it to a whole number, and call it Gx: 204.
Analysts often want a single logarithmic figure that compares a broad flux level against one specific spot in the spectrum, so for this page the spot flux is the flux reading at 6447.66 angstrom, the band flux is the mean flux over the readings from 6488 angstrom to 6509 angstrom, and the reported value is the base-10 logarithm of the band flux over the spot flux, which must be -0.051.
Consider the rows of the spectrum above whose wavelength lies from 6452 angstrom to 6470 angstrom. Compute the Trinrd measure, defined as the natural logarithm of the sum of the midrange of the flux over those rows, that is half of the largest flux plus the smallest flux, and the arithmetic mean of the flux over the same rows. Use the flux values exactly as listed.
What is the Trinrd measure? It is 6.03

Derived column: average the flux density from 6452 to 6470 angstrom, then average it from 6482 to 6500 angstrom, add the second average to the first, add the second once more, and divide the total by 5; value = 117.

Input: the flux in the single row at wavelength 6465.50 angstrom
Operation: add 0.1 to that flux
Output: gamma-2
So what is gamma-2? 199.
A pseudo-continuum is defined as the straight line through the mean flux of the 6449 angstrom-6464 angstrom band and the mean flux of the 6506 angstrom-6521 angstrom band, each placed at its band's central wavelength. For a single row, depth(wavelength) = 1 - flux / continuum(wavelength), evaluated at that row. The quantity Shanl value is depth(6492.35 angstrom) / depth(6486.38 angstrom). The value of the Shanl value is 1.7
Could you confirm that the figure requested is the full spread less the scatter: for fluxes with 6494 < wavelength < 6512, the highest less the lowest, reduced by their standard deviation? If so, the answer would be 6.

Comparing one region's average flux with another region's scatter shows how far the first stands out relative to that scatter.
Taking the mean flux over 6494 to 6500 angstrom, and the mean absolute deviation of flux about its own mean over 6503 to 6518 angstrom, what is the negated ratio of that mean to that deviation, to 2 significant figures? -35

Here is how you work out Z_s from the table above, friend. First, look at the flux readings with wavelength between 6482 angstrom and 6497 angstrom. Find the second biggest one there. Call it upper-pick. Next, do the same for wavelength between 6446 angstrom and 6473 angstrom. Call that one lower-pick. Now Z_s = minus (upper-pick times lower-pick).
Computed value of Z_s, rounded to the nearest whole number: -42074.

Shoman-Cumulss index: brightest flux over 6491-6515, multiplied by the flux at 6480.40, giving 41173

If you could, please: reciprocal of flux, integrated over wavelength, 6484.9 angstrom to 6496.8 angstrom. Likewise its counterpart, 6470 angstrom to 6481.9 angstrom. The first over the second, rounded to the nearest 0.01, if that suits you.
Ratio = 1.10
